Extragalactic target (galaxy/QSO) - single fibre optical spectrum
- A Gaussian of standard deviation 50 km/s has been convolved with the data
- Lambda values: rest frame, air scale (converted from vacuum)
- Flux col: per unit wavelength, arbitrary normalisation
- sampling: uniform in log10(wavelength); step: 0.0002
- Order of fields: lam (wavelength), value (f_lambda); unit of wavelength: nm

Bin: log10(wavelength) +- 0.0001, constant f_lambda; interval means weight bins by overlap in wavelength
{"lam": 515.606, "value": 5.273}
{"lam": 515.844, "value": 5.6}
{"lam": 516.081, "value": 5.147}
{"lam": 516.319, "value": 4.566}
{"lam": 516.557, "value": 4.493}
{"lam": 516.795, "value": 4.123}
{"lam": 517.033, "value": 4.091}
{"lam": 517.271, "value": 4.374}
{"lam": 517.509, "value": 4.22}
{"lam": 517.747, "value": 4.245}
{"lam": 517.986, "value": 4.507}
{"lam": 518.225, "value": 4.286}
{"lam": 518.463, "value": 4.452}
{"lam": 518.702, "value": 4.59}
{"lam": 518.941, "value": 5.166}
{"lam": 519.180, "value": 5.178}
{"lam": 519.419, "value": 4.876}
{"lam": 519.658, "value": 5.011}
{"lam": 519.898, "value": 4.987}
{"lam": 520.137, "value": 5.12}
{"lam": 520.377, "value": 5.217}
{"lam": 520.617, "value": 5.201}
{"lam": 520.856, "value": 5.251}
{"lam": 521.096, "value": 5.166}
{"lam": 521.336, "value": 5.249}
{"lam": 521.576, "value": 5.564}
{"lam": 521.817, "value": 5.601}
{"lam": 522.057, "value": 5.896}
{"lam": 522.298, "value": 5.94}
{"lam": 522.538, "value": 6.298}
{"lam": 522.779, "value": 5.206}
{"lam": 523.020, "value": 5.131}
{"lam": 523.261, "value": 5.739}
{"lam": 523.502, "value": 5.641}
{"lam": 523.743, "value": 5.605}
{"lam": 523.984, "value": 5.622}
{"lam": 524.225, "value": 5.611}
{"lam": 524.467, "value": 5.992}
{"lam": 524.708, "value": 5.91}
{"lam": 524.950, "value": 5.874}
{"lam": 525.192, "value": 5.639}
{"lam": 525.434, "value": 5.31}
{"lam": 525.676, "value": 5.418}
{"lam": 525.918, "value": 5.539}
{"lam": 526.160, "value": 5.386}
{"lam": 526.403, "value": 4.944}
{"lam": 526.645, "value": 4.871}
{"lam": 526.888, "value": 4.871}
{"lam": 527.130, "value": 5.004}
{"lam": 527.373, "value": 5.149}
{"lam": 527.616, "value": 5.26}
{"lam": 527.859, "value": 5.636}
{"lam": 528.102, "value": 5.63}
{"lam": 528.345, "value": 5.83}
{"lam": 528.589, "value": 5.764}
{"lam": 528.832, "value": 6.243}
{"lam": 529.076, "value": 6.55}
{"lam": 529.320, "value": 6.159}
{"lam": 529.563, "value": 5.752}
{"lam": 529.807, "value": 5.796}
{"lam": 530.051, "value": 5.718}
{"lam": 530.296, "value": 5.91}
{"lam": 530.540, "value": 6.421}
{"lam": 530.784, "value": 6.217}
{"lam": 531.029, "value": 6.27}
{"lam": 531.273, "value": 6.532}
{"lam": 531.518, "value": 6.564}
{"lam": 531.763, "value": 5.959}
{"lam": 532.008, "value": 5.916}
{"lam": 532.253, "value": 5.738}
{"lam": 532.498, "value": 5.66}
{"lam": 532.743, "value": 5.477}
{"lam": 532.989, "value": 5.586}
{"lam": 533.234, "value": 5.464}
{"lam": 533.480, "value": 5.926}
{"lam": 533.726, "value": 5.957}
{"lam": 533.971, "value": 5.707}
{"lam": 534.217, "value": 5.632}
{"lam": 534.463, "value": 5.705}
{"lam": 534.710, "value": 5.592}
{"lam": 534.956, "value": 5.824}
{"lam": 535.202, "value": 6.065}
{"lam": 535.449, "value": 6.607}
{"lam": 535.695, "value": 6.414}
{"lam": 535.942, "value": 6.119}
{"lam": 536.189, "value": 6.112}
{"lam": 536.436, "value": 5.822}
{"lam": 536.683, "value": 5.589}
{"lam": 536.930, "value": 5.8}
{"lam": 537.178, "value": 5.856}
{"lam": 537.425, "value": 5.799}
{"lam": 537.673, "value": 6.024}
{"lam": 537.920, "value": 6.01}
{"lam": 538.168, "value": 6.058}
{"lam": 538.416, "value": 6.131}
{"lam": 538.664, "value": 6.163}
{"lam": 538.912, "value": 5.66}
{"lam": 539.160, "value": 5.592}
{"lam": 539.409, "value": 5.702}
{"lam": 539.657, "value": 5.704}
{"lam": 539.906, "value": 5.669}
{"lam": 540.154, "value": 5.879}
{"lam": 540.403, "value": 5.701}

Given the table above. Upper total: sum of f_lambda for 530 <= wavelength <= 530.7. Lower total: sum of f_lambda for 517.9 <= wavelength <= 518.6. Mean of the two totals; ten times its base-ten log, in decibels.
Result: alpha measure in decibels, 11.9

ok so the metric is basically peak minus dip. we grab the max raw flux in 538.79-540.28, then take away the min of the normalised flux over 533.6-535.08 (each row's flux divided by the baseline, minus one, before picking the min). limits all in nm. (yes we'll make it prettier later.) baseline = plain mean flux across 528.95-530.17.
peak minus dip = 5.95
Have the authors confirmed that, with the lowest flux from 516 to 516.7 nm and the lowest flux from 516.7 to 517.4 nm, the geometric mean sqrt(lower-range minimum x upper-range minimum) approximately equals 4.29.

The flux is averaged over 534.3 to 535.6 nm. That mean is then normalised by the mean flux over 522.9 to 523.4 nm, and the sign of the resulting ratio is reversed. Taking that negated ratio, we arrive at -1.1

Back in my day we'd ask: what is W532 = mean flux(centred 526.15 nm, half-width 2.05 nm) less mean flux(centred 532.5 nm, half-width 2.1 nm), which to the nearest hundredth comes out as -0.51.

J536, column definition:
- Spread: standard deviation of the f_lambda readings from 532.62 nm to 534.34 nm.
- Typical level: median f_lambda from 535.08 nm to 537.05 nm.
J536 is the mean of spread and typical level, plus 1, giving 4.14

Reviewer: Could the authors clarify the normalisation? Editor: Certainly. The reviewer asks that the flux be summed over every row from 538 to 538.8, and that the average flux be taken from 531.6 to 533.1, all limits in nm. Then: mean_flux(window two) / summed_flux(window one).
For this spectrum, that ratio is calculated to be 0.31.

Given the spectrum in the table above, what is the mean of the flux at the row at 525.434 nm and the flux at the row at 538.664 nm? 5.74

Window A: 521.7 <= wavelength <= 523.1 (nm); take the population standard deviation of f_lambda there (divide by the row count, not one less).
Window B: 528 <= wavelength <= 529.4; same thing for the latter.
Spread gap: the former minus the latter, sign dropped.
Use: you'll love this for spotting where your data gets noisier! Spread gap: 0.10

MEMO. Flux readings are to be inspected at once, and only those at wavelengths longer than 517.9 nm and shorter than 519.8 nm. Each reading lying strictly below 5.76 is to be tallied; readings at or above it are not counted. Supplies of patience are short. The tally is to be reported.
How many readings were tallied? 8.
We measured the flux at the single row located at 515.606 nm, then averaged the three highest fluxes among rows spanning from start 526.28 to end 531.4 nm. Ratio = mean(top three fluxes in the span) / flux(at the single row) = 1.23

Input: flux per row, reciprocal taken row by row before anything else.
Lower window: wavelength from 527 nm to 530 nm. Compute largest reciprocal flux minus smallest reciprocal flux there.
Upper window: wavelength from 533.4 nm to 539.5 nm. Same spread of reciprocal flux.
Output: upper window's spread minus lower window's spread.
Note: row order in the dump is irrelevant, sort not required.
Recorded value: -0.020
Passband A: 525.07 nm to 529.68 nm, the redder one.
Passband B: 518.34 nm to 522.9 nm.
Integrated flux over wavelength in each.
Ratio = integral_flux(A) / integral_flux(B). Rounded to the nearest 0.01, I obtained 1.06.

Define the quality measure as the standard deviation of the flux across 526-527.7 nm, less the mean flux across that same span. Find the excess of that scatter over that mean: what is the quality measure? -4.9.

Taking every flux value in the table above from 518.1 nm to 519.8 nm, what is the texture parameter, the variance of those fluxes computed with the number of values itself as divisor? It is 0.11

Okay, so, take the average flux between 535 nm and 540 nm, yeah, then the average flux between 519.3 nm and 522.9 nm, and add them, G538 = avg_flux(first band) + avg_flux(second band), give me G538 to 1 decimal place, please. 11.3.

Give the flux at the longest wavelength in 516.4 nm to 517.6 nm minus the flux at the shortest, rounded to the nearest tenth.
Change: -0.3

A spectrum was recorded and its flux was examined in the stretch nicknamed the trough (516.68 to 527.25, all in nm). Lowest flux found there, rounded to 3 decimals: 4.091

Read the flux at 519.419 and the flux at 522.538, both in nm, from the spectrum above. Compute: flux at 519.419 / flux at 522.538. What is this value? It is 0.77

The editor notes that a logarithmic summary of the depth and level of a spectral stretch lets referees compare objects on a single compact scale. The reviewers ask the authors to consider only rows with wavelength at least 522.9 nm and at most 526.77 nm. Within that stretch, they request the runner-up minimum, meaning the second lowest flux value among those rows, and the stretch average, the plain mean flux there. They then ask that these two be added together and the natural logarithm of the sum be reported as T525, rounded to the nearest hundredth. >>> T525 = 2.35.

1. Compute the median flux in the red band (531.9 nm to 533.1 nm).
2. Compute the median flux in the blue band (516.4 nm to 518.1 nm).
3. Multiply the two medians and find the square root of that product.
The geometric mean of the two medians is 4.9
